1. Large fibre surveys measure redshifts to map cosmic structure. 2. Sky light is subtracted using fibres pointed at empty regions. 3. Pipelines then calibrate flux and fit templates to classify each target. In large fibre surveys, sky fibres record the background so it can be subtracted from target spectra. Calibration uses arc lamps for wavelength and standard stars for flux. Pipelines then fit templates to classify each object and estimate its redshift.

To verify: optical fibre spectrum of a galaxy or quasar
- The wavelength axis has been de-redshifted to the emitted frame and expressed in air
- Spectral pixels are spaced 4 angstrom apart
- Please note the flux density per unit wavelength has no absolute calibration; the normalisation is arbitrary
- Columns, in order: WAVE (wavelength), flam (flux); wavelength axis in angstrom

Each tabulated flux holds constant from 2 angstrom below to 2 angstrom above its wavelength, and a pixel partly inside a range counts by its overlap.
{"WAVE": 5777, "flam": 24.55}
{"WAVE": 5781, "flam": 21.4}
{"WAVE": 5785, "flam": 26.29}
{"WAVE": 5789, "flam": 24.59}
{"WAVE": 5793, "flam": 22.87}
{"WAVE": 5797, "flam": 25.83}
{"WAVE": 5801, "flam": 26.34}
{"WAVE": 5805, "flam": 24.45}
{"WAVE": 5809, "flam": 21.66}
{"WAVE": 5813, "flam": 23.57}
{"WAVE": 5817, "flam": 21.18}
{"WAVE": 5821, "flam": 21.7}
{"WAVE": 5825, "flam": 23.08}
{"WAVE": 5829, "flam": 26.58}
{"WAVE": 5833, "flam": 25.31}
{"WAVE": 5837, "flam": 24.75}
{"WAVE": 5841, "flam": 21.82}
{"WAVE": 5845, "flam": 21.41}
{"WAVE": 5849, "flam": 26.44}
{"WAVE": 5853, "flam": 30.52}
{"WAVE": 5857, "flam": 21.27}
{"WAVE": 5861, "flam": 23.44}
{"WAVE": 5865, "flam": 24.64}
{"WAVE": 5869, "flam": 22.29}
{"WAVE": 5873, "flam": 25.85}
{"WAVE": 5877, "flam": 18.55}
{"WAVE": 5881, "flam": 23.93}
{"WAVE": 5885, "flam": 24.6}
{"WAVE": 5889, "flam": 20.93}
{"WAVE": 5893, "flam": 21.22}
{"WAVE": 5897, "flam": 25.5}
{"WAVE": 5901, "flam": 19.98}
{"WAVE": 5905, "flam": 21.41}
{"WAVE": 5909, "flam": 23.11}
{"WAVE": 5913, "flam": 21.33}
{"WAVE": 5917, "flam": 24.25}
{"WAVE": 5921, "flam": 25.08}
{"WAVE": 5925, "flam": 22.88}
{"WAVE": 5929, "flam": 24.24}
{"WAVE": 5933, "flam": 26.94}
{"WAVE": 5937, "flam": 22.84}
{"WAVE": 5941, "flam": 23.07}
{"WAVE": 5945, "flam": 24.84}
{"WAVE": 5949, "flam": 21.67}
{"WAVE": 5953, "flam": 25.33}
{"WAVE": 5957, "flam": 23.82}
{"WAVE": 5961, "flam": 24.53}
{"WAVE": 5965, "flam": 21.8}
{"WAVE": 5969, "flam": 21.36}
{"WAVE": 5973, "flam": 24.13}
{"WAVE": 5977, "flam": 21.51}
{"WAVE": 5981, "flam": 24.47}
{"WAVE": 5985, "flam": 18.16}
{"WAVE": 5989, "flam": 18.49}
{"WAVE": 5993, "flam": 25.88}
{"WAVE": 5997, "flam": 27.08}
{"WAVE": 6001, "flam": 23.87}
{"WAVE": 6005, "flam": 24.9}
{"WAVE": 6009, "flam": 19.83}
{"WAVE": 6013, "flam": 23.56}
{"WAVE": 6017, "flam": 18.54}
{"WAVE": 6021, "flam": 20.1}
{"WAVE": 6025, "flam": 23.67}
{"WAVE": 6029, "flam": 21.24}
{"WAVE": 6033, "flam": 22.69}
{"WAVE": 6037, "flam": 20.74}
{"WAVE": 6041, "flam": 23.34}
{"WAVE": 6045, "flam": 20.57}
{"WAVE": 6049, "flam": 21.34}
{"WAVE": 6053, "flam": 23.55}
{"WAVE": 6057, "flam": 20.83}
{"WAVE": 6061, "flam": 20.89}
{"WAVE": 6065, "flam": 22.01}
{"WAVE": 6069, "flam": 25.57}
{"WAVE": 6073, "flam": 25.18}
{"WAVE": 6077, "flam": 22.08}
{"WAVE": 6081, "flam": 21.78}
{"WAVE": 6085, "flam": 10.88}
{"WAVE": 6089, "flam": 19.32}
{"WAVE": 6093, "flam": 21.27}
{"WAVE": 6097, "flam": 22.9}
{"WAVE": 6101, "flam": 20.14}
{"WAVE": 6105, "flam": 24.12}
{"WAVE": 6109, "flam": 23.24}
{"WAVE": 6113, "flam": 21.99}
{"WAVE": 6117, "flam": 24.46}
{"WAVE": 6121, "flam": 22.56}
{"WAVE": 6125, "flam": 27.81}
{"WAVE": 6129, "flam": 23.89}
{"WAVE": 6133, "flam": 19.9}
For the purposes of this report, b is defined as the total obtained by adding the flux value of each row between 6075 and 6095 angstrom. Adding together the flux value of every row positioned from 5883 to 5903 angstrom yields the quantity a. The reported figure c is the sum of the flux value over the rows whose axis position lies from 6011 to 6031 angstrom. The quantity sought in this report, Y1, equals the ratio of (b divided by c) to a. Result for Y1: 0.0079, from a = 112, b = 95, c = 107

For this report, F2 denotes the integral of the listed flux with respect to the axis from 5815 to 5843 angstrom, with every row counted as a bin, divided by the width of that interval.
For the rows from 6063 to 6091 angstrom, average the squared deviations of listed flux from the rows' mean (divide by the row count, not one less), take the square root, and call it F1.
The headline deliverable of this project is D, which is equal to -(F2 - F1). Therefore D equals -18.9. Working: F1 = 4.6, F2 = 23.5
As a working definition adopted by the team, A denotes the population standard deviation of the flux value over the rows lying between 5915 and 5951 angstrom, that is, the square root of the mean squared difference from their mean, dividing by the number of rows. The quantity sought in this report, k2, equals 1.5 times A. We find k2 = 2.2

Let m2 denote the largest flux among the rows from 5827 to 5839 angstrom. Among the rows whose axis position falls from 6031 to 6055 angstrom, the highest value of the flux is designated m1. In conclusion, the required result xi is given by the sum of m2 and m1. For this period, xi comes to 50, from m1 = 23.55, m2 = 26.58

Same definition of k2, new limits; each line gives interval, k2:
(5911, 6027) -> 3.5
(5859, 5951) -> 3.0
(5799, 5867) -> 3.7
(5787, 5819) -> 2.6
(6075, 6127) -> 5.6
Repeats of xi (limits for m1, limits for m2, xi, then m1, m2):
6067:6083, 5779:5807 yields 52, 25.57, 26.34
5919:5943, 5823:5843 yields 54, 26.94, 26.58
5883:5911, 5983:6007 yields 53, 25.5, 27.08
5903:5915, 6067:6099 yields 49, 23.11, 25.57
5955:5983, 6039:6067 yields 48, 24.53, 23.55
